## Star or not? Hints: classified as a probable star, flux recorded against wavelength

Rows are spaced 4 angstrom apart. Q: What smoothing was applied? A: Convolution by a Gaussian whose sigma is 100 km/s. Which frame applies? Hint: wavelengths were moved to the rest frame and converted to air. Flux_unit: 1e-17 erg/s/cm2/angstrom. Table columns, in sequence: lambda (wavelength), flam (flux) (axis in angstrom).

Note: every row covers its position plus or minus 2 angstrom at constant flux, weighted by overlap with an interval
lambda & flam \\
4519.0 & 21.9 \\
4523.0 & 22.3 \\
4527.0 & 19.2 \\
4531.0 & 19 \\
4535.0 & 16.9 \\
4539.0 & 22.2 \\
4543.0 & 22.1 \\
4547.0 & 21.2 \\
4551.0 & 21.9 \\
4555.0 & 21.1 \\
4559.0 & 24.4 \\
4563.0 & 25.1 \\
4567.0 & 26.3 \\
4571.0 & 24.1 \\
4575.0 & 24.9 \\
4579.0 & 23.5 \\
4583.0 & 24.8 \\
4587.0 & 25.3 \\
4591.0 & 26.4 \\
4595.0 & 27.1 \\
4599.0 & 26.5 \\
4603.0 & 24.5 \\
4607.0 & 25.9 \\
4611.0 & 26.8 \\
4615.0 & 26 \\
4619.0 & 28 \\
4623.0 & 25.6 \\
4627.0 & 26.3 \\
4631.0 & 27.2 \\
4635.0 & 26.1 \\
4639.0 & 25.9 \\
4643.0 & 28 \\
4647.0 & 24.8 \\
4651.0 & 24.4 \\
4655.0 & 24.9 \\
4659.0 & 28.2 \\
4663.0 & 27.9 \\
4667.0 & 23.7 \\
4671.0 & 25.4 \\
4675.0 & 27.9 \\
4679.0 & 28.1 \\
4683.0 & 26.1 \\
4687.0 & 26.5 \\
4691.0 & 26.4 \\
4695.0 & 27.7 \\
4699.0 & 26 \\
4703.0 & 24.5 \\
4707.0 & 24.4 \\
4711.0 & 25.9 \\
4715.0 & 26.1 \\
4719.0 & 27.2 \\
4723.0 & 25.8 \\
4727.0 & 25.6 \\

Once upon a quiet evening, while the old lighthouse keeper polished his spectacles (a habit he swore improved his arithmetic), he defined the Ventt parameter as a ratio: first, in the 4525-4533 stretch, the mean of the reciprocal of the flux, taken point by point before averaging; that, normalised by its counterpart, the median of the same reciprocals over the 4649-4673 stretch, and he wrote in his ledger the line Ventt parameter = 1.32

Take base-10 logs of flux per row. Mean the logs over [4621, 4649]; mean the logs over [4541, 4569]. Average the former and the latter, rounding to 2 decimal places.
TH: 1.39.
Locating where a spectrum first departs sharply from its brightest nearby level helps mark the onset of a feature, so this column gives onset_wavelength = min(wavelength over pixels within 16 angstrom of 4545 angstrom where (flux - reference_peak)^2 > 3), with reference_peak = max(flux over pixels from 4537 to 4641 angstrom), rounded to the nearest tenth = 4531.0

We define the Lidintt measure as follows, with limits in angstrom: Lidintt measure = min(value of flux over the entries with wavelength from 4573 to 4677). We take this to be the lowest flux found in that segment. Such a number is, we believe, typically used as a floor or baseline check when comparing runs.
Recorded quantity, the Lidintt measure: 23.5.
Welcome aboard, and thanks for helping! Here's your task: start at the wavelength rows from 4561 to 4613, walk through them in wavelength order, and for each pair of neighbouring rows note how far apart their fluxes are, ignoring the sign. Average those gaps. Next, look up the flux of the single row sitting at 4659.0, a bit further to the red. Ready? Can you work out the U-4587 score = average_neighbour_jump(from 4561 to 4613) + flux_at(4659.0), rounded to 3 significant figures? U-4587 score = 29.4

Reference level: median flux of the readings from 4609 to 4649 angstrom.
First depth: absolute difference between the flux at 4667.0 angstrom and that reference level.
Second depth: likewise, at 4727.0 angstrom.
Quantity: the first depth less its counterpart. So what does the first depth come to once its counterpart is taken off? 1.9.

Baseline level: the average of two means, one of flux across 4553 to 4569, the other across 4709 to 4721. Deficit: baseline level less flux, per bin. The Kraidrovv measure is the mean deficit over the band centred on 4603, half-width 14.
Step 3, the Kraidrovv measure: -0.86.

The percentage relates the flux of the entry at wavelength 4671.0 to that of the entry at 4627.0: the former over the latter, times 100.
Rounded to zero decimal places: 97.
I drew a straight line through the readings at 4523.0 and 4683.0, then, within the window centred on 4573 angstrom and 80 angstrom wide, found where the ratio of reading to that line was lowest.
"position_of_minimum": 4535.0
